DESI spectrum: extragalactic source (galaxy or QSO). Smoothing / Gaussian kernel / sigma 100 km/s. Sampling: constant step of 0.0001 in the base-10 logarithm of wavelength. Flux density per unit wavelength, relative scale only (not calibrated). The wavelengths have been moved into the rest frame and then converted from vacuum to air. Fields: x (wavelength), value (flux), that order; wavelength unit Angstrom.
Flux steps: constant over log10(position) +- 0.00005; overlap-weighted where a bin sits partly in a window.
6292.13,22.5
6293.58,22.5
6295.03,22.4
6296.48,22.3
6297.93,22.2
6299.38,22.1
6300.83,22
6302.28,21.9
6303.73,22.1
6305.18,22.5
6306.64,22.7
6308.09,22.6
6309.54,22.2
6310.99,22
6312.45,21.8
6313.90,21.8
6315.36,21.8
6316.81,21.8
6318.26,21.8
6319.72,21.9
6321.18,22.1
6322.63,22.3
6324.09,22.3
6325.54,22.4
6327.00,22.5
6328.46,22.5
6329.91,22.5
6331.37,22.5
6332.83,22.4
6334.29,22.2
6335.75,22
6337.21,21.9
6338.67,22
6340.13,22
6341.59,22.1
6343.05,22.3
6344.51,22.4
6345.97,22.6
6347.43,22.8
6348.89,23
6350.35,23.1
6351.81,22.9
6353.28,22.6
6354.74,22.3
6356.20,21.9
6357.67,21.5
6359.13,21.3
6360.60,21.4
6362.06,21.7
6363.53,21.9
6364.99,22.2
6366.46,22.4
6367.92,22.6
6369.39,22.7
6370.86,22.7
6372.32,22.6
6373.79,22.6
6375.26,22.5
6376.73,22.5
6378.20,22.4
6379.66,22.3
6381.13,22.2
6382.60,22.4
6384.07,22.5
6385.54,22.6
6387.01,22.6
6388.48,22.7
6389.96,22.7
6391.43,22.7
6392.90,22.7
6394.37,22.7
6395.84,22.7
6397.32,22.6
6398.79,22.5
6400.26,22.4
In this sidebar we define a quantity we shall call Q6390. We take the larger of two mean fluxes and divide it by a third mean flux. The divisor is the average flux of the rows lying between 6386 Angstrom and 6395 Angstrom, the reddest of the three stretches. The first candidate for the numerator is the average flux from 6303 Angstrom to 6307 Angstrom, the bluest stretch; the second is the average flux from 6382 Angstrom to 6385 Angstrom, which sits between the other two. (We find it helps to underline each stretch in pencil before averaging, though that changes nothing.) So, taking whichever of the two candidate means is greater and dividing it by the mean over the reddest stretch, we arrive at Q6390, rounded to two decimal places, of 0.99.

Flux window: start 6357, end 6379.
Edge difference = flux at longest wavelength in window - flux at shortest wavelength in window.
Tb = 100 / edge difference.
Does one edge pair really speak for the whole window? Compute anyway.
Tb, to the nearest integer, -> 111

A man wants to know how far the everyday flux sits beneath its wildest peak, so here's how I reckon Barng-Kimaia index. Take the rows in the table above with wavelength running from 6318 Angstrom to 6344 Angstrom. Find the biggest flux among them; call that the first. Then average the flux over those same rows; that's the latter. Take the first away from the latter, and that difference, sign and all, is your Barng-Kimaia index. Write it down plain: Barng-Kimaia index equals -0.29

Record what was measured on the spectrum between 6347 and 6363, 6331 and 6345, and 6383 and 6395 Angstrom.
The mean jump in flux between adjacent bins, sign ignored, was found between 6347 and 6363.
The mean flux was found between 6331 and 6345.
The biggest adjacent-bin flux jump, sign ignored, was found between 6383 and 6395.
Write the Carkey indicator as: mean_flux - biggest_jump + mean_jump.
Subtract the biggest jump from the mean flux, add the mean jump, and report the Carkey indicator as 22.3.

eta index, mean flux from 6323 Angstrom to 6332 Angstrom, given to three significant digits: 22.4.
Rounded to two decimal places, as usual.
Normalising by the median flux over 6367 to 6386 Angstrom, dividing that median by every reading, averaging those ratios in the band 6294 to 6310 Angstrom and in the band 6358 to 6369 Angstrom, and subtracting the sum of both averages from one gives -1.04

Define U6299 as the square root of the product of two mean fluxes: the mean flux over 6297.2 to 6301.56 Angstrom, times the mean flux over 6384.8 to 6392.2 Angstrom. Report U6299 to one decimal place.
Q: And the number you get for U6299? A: 22.4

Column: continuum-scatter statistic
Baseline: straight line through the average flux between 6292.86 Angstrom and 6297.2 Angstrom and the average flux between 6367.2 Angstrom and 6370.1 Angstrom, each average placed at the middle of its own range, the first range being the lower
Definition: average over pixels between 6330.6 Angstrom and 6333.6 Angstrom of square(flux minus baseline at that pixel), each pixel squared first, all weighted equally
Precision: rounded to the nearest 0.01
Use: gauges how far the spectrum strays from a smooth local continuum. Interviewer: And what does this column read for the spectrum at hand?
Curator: 0.01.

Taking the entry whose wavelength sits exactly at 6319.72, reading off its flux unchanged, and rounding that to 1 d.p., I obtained 21.9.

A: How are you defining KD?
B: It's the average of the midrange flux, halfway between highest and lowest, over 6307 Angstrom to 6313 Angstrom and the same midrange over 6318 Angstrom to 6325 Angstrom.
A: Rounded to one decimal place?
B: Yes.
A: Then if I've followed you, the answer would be 22.1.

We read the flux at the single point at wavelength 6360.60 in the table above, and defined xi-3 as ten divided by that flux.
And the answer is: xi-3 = 0.467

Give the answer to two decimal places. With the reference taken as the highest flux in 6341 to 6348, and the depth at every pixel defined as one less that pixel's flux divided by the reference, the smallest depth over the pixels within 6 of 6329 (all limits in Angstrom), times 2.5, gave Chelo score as 0.03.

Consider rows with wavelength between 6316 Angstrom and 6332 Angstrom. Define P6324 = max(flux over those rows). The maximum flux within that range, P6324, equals 22.5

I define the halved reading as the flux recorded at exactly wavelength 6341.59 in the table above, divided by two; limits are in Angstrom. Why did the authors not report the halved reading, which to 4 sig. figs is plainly 11.05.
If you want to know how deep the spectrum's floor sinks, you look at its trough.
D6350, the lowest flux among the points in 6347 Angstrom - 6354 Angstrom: 22.6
